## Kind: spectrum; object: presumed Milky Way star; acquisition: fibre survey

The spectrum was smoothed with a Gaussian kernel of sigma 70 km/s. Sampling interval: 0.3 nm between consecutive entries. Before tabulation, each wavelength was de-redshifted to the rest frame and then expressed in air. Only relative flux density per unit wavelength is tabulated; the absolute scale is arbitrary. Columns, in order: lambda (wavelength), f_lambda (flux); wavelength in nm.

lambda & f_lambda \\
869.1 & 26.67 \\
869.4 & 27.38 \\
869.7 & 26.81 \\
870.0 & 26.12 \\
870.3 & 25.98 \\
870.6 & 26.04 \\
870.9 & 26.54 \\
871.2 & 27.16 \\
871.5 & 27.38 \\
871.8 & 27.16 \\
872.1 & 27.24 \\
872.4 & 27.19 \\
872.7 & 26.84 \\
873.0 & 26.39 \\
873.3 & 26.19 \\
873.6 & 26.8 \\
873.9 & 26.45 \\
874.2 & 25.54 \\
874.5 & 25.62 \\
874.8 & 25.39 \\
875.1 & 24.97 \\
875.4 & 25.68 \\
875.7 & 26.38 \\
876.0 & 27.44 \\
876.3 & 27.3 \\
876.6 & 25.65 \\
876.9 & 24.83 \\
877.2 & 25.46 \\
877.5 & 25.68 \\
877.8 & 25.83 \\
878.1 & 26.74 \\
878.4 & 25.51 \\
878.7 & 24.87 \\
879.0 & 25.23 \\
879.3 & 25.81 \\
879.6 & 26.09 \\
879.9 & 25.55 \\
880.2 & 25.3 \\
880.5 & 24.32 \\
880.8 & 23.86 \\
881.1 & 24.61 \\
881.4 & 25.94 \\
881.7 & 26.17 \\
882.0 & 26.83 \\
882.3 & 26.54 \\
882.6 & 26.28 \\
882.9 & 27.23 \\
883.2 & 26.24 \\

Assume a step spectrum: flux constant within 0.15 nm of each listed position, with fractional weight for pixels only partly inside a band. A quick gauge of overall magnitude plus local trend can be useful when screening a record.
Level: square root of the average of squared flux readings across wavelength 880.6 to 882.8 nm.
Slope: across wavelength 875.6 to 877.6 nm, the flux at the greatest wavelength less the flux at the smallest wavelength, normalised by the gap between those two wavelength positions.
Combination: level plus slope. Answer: 25.38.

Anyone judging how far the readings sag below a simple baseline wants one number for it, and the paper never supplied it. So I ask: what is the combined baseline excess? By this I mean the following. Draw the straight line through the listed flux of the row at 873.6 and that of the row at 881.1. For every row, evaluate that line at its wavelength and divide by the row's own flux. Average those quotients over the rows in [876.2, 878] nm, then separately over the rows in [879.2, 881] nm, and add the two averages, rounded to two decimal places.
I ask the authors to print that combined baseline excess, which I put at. 1.99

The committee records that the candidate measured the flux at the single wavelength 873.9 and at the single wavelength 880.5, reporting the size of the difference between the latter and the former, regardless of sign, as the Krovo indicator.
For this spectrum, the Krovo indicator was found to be 2.1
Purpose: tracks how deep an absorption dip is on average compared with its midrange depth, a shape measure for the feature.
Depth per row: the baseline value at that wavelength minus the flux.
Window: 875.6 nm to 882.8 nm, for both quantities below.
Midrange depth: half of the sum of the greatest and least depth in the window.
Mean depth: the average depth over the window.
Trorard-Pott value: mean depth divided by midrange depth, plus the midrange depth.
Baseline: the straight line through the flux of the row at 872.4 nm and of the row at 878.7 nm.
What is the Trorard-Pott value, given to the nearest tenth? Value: -0.4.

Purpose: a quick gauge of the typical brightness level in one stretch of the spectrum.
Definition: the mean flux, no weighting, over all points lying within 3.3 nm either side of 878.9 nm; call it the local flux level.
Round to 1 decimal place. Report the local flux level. 25.7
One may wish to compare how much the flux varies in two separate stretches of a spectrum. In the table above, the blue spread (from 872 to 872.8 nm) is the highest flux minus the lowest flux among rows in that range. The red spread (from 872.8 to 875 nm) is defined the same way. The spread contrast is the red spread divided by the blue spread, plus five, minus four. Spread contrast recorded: 4.5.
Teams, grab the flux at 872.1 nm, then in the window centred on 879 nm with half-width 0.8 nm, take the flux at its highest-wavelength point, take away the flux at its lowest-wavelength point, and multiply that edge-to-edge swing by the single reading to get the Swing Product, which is 16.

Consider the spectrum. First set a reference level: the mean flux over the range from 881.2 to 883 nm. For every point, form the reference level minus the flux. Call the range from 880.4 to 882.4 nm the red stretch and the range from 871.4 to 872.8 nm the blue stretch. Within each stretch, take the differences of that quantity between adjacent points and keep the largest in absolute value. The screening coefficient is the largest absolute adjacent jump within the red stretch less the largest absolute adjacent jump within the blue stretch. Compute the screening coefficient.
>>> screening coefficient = 1.0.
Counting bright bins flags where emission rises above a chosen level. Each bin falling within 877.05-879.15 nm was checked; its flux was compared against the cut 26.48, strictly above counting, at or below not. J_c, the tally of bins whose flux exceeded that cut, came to 1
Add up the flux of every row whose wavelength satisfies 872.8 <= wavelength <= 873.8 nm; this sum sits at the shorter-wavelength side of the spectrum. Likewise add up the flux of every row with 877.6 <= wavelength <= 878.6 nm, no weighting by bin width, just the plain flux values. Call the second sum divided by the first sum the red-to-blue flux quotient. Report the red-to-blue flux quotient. 0.98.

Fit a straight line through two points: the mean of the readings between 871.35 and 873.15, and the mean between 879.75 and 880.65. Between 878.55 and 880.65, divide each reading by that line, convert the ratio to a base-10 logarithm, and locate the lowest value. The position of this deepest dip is 880.5 nm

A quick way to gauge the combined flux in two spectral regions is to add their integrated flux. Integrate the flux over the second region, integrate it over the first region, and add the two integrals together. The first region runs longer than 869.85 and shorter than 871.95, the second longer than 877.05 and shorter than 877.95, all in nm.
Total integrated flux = 79.0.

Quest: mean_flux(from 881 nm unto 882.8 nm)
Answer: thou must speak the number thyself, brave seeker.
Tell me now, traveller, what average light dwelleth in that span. 26.1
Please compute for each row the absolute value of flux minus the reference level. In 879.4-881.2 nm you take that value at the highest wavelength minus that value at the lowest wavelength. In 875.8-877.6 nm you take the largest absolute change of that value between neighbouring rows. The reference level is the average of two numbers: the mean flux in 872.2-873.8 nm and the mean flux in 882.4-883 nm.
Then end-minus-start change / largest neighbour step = 1.8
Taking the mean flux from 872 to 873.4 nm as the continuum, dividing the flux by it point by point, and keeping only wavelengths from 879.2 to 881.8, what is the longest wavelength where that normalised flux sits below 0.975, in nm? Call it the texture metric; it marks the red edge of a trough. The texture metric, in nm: 881.4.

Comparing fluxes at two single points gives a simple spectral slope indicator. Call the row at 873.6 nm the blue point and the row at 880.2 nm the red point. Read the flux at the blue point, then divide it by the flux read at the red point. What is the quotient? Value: 1.06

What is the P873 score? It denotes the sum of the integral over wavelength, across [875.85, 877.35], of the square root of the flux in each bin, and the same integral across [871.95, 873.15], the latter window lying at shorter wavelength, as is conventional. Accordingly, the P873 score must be 14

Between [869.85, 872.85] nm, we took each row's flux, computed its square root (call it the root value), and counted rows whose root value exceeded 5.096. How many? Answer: 10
